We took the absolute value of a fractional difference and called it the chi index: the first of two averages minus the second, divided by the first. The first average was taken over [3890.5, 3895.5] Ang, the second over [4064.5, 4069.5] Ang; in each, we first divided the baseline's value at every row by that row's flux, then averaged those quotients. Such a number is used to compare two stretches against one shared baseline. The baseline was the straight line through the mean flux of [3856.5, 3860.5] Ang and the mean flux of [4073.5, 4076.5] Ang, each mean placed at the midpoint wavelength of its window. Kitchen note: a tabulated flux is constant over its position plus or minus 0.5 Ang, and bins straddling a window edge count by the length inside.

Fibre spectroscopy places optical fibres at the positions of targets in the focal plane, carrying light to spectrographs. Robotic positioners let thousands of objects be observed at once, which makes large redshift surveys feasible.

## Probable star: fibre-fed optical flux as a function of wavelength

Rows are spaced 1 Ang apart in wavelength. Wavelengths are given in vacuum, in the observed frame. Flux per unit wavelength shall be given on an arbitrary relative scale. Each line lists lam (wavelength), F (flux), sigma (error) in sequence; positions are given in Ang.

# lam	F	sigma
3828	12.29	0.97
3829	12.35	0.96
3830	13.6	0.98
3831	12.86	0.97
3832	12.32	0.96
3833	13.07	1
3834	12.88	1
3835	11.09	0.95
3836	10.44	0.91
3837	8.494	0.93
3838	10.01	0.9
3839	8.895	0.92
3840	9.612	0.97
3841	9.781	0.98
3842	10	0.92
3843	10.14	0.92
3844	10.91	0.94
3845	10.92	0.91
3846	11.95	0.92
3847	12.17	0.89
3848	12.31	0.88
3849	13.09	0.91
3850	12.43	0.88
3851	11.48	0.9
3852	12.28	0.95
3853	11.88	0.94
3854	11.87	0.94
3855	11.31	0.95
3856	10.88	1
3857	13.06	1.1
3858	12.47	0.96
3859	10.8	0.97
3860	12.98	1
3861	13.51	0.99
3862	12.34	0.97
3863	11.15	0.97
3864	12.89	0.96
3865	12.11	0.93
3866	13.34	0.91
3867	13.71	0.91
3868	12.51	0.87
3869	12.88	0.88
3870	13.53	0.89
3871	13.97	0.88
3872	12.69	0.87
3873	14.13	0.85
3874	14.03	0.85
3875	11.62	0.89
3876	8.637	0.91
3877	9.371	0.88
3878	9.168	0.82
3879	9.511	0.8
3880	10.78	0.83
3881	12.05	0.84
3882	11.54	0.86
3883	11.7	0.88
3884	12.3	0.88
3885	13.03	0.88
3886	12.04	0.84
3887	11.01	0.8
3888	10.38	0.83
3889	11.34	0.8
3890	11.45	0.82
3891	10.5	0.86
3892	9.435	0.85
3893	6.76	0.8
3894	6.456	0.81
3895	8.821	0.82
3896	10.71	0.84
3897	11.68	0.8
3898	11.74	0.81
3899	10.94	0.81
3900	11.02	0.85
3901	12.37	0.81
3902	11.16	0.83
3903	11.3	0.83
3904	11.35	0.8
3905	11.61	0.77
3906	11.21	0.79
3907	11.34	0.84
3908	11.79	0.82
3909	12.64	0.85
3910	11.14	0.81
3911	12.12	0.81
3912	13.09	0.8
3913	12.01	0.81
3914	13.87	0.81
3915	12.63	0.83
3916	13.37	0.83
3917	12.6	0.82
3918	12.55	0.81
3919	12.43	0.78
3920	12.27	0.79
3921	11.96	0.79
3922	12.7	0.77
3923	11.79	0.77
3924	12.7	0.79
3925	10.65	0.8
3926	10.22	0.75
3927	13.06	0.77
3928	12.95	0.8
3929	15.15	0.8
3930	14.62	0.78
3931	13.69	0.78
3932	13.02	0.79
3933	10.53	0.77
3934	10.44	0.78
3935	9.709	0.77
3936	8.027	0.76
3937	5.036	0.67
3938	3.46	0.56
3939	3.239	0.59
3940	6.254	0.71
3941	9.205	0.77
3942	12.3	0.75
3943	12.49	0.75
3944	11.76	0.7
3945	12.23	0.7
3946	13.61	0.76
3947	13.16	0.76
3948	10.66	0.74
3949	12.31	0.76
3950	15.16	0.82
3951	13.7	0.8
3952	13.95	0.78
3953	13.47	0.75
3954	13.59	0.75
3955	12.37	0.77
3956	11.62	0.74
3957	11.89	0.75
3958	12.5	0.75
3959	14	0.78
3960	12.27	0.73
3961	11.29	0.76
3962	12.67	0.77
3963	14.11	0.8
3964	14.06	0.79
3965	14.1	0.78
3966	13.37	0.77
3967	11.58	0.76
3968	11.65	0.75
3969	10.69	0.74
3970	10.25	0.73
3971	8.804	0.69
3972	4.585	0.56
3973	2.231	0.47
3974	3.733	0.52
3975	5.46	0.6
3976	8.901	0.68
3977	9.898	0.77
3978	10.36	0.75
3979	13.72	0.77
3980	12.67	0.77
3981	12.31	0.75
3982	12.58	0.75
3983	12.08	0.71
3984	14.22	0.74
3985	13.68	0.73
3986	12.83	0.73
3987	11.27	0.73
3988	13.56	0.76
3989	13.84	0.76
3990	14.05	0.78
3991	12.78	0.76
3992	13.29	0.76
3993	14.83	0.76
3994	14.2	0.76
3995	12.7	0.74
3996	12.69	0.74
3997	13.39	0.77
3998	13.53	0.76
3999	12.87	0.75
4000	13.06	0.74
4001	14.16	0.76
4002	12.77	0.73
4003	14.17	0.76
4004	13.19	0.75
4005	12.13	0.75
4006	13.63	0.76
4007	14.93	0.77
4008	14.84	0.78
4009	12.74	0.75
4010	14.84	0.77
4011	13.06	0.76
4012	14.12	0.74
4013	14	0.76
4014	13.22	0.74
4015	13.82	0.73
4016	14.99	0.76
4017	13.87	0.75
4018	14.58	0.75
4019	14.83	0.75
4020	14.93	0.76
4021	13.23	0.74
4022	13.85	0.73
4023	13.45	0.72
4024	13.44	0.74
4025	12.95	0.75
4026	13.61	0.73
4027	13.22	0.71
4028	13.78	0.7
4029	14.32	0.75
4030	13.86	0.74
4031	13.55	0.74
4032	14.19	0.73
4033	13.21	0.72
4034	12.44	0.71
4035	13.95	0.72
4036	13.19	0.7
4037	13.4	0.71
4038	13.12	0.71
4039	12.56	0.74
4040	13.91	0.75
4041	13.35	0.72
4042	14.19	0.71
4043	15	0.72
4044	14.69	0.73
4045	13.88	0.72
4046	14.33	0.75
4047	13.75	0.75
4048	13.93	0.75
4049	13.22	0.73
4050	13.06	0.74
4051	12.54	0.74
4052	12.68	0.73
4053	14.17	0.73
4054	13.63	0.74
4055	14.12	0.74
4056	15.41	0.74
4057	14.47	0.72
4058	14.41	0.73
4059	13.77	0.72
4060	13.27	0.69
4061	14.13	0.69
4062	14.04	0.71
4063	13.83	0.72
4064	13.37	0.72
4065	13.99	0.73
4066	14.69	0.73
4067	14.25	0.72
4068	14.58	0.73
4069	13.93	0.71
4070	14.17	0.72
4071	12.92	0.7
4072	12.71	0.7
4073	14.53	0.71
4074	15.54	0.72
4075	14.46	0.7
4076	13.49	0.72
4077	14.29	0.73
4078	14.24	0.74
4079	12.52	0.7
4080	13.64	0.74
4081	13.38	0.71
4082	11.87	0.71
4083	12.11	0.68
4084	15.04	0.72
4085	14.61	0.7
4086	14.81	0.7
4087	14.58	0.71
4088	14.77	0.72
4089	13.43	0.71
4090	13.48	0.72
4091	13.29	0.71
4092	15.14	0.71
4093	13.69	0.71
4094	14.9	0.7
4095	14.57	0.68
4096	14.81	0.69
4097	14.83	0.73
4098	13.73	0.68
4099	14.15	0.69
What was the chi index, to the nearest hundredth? 0.36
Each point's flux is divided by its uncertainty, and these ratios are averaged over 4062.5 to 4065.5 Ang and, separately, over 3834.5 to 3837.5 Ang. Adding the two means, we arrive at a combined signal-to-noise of 30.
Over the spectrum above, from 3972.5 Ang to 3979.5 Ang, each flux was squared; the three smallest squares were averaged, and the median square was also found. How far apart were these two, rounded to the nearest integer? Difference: 63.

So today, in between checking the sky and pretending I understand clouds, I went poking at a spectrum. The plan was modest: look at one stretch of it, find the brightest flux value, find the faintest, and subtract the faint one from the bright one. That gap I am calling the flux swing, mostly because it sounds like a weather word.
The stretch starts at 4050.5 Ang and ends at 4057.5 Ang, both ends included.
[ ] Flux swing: 2.9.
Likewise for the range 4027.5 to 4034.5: 1.9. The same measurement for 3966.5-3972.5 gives 7.1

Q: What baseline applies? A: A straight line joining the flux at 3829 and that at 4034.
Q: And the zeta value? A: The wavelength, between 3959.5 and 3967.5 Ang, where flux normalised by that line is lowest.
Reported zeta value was 3961 Ang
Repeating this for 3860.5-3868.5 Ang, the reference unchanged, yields 3863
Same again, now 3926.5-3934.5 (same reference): 3934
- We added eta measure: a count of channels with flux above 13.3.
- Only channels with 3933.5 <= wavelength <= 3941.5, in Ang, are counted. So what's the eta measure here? 0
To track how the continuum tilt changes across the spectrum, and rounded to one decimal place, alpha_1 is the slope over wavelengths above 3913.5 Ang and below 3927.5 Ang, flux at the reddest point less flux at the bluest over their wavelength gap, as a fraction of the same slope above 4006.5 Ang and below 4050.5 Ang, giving 1.4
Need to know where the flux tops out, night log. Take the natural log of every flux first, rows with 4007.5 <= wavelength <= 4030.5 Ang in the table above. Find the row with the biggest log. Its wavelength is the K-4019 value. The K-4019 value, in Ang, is 4016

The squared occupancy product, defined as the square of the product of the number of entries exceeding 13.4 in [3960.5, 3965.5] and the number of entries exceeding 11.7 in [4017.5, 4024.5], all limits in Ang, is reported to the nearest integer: 441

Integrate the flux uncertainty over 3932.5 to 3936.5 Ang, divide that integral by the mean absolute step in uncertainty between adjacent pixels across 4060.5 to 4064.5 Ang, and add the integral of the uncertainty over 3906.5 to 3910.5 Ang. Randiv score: 311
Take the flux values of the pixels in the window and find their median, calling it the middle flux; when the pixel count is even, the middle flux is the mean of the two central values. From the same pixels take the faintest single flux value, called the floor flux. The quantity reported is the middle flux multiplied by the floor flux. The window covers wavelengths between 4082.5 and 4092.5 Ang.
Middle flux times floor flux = 177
